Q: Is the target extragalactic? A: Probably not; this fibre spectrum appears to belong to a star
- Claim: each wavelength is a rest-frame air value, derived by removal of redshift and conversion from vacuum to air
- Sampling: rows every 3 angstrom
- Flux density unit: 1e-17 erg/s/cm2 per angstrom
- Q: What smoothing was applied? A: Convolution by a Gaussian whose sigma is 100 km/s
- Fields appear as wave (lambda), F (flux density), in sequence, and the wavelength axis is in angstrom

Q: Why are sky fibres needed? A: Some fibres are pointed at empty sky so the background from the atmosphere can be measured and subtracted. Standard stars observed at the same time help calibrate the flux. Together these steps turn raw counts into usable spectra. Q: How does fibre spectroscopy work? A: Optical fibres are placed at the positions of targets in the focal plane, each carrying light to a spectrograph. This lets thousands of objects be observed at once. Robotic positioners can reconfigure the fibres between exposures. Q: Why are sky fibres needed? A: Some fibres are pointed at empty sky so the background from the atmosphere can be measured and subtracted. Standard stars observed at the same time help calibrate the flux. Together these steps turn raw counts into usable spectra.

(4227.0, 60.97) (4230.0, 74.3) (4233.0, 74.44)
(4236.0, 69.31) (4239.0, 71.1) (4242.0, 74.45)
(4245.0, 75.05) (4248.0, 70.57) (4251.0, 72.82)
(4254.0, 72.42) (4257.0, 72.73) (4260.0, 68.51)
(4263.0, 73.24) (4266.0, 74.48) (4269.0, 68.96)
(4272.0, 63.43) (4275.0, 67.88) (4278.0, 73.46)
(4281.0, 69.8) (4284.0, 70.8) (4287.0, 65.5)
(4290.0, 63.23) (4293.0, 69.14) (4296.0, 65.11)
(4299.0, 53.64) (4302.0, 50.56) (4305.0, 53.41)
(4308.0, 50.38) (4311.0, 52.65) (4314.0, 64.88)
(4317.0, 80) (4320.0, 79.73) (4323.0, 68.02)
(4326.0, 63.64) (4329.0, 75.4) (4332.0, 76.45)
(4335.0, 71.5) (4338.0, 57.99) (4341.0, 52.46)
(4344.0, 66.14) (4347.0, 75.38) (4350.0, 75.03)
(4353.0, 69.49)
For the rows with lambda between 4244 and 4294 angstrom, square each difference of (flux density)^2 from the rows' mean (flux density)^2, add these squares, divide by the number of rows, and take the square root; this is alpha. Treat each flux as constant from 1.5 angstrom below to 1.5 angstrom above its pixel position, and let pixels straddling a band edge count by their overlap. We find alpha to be 483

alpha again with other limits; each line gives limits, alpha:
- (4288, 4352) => 1266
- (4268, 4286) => 417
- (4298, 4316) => 571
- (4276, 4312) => 1021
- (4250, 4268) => 263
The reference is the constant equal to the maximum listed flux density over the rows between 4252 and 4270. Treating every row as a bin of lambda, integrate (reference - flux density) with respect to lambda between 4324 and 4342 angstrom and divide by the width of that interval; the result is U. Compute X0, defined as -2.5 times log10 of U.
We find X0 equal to -2.2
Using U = 7.8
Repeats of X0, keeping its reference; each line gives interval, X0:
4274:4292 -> -1.9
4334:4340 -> -2.6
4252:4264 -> -1.1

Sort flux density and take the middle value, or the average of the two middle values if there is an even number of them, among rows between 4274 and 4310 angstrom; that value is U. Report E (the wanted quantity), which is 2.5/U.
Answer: 0.0383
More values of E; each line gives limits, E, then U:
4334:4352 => 0.0363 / 69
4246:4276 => 0.0350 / 71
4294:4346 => 0.0385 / 65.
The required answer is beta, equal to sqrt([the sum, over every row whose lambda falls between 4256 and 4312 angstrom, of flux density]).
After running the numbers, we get 35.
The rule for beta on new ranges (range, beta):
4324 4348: 23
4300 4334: 27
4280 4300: 21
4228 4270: 32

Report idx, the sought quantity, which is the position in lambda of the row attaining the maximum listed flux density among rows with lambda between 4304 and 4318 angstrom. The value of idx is 4317.0 angstrom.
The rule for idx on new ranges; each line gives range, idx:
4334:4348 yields 4347.0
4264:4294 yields 4266.0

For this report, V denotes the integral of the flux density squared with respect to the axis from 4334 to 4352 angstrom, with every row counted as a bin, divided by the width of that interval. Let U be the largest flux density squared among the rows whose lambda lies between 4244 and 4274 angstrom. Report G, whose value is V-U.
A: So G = -1155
